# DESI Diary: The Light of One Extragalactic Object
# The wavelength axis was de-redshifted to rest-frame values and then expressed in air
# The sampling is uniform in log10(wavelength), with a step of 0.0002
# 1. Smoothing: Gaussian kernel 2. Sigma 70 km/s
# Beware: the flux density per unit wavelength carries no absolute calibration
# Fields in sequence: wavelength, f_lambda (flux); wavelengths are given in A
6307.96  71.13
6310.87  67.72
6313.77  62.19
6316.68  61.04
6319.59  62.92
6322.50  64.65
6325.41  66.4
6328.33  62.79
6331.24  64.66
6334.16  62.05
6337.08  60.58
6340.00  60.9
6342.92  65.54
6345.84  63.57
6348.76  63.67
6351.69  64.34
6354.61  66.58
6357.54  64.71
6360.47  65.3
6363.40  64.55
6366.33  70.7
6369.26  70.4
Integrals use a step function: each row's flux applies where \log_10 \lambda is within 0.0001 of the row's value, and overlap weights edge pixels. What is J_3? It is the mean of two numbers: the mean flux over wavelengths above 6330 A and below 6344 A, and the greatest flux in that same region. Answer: 64.1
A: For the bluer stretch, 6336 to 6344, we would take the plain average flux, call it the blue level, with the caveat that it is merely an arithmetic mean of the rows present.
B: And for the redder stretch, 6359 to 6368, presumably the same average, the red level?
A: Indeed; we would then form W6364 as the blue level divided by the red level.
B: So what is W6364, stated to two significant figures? 0.93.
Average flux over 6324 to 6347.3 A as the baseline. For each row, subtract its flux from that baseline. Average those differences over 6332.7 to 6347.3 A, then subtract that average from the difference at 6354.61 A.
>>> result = -4.1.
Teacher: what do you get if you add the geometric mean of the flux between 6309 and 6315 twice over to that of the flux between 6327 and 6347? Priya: 192.6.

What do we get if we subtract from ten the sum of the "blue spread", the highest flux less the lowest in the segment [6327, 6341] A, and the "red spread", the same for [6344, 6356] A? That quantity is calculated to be 2.9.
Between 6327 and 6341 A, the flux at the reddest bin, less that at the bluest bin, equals -1.9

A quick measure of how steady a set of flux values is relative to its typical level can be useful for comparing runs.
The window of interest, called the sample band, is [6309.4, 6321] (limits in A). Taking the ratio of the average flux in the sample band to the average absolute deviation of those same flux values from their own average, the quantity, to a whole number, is 30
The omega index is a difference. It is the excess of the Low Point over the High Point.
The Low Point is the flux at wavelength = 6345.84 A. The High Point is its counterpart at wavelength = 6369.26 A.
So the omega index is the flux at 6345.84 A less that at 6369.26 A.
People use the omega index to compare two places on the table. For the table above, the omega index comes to -7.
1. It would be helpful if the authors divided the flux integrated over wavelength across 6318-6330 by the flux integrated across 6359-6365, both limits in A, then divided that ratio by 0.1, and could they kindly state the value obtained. 19.7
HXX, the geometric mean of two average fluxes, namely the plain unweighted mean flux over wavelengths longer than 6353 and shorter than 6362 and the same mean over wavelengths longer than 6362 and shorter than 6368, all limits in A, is 66.6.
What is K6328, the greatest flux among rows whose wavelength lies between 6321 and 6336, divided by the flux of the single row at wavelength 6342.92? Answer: 1.01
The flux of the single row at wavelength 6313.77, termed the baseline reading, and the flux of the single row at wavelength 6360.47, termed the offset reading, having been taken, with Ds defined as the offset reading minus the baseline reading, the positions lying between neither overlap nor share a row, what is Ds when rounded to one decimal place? 3.1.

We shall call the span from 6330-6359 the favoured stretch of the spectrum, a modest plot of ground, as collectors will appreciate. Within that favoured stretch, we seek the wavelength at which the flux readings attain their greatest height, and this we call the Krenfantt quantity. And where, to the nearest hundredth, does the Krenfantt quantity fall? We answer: 6354.61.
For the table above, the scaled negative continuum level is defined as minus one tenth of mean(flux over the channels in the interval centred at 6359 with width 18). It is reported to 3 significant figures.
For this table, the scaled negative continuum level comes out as -6.60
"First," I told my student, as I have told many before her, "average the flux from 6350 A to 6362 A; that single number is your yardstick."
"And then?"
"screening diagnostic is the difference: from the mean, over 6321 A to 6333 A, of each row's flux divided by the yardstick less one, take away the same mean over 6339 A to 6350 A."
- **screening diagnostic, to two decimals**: 0.02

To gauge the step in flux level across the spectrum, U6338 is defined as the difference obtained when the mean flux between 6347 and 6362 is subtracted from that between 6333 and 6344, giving -2.7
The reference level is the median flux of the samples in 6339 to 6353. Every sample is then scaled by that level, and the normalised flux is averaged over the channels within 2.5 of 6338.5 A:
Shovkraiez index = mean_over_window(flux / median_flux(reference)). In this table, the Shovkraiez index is 0.954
